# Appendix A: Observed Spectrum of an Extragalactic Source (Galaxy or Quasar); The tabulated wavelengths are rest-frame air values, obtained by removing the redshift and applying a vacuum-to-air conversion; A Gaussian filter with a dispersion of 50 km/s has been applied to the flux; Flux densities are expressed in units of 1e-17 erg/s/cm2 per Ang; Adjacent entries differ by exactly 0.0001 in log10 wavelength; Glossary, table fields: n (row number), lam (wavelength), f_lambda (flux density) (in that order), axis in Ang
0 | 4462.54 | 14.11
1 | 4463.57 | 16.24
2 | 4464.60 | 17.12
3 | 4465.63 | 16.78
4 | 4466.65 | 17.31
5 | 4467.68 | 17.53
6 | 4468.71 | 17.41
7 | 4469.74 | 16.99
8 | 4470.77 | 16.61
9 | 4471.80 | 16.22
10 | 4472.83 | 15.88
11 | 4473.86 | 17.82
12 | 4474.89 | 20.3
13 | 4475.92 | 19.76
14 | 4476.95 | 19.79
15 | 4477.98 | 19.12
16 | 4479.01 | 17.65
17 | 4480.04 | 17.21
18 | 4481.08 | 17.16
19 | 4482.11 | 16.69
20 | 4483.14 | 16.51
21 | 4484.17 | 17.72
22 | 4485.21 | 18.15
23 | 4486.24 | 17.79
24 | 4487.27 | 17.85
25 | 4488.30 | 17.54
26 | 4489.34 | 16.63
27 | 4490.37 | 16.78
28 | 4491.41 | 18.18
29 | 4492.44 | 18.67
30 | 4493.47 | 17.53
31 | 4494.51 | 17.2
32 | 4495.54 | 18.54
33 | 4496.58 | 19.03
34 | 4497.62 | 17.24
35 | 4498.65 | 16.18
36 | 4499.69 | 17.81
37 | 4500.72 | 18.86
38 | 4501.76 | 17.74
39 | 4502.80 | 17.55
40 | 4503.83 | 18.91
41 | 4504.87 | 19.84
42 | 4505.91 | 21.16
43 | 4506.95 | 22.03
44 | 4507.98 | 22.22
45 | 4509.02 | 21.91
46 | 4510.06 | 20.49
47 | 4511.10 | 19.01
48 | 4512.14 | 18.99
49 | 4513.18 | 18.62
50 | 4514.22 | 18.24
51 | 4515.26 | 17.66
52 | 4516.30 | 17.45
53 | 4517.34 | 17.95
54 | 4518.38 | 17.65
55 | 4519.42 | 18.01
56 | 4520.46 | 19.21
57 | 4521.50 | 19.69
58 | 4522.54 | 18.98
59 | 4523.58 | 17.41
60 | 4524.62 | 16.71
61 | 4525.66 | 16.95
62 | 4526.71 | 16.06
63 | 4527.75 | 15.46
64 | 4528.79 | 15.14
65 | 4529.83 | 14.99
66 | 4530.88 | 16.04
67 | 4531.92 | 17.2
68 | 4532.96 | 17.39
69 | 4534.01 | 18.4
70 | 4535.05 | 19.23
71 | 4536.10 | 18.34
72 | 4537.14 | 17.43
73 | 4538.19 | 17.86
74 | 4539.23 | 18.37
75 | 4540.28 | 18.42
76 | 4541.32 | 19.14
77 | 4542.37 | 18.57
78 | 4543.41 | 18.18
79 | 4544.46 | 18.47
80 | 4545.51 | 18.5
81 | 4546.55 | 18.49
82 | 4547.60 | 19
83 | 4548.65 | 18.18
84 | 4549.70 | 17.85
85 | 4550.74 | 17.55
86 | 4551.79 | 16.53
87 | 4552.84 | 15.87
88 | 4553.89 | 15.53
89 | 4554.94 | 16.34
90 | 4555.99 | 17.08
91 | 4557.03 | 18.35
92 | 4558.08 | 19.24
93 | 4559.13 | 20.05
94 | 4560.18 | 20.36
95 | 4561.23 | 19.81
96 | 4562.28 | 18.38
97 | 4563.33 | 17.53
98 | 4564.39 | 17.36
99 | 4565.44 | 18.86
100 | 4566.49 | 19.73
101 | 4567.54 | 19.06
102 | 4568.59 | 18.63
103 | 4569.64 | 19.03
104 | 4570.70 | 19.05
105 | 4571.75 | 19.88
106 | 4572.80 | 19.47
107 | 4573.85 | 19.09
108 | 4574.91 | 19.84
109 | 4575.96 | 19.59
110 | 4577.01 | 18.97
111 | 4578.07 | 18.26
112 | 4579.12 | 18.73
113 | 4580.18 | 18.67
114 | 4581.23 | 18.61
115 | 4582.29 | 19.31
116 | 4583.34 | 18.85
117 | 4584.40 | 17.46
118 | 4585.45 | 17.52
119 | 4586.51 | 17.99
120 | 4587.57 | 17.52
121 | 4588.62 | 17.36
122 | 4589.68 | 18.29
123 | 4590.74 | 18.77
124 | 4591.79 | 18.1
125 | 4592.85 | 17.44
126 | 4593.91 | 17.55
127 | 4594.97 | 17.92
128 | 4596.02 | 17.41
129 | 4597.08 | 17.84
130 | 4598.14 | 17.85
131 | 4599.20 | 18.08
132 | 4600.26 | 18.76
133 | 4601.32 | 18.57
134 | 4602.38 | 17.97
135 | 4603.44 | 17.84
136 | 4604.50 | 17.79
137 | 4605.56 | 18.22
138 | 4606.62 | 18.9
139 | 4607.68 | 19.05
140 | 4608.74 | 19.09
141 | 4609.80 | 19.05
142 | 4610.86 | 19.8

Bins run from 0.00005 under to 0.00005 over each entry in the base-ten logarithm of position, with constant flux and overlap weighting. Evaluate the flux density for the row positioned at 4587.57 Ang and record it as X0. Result 17.52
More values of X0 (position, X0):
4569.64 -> 19.03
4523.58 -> 17.41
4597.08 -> 17.84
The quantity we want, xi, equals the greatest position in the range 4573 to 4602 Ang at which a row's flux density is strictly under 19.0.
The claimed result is 4601.32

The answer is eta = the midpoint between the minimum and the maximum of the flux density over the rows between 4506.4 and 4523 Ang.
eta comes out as 19.8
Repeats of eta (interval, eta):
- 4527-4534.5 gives 16.7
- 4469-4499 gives 18.1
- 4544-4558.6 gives 17.4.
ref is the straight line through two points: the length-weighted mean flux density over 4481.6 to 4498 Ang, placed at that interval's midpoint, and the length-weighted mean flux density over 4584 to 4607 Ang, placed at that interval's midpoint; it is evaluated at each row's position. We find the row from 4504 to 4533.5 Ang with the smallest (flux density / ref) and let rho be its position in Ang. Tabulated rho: 4529.83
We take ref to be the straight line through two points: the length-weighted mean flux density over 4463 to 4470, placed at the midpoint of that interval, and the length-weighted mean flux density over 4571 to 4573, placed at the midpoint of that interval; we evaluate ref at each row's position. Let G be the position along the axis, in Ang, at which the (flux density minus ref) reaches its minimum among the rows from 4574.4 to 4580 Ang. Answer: 4578.07 Ang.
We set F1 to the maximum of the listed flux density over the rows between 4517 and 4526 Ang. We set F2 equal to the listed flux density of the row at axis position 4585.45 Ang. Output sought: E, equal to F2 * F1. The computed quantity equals 345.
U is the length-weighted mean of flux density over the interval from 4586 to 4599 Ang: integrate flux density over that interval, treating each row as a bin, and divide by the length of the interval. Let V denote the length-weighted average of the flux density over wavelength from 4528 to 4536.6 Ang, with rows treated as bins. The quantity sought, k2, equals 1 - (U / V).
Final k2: -0.05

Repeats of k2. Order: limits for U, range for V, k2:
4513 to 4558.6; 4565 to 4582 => 0.07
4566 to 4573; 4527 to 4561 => -0.09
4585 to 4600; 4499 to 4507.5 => 0.07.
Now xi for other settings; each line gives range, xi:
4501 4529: 4528.79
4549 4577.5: 4577.01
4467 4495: 4494.51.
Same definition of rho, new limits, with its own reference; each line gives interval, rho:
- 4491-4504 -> 4498.65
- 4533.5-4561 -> 4553.89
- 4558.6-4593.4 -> 4588.62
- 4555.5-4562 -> 4555.99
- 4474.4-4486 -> 4483.14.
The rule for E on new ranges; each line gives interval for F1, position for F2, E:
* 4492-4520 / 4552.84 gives 353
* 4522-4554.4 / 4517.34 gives 345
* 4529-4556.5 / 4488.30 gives 337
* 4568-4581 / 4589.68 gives 364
